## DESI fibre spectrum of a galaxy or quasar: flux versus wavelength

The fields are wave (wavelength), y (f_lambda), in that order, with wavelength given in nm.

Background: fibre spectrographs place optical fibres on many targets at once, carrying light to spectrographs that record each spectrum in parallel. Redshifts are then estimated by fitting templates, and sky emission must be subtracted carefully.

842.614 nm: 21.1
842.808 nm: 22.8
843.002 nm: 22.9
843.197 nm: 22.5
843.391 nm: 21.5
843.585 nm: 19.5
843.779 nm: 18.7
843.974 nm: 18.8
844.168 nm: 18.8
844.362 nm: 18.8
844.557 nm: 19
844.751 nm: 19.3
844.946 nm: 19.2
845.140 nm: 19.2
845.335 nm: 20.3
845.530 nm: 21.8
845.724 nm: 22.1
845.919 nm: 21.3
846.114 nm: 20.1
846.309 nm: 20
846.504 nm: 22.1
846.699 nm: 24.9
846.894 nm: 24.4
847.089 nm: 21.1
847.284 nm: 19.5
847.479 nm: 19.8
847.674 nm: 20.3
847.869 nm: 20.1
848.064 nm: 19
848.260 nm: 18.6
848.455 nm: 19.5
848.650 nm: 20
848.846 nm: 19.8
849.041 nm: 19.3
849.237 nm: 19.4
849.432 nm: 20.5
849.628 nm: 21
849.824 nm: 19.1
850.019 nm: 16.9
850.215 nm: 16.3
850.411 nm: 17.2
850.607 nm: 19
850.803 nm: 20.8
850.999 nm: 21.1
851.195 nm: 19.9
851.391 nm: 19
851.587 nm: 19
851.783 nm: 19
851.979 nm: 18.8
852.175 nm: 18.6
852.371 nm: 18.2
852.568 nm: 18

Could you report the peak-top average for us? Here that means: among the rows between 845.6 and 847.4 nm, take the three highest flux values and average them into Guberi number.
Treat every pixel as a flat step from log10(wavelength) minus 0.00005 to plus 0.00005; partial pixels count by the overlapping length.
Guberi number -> 23.8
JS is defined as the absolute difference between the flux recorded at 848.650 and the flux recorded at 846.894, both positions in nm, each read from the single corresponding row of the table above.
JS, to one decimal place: 4.4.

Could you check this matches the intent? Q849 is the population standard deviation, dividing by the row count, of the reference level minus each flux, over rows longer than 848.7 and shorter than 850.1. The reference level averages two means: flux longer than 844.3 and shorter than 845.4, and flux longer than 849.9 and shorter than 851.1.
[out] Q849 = 1.2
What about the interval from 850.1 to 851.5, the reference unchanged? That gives 1.6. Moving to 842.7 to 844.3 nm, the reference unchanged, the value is 1.8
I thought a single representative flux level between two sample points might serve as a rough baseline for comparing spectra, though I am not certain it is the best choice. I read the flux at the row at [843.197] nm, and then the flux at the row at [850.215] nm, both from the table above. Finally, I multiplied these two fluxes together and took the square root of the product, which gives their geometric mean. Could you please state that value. 19.2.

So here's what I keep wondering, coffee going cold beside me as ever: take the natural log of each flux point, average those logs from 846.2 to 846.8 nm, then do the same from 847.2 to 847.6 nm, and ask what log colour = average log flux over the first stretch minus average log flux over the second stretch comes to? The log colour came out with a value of 0.12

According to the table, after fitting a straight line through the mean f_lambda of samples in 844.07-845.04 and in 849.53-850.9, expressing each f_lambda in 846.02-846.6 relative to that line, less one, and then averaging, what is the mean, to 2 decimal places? 0.10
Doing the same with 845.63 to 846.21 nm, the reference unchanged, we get 0.12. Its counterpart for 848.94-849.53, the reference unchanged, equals 0.06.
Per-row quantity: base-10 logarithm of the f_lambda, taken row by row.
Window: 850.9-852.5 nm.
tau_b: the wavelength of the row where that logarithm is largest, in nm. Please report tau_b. 850.999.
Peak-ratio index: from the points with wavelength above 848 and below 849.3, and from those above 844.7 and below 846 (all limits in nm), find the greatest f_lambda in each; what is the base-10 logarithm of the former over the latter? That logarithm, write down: -0.043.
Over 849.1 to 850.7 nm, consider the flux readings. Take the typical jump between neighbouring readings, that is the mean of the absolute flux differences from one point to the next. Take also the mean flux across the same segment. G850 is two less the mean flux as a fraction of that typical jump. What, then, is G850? -13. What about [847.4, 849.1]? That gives -34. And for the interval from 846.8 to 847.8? -13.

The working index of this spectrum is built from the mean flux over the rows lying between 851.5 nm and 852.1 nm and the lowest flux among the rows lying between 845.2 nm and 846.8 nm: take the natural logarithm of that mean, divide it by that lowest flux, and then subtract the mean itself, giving -18.8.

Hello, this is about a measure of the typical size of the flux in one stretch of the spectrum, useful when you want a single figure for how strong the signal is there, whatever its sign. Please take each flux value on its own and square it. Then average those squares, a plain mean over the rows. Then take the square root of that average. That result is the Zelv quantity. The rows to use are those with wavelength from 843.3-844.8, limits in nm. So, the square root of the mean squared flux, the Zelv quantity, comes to 19.3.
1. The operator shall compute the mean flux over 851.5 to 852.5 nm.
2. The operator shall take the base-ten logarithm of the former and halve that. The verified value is 0.636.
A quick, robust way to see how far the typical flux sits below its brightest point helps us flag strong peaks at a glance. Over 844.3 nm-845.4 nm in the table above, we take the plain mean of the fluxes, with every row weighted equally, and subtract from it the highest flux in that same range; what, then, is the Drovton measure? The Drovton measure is -1.0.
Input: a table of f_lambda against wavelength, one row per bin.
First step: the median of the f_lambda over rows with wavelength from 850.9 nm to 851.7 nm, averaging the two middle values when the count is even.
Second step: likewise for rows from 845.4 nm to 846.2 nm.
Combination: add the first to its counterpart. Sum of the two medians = 41.0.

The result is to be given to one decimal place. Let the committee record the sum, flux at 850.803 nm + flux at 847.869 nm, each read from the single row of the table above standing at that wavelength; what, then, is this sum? 40.9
